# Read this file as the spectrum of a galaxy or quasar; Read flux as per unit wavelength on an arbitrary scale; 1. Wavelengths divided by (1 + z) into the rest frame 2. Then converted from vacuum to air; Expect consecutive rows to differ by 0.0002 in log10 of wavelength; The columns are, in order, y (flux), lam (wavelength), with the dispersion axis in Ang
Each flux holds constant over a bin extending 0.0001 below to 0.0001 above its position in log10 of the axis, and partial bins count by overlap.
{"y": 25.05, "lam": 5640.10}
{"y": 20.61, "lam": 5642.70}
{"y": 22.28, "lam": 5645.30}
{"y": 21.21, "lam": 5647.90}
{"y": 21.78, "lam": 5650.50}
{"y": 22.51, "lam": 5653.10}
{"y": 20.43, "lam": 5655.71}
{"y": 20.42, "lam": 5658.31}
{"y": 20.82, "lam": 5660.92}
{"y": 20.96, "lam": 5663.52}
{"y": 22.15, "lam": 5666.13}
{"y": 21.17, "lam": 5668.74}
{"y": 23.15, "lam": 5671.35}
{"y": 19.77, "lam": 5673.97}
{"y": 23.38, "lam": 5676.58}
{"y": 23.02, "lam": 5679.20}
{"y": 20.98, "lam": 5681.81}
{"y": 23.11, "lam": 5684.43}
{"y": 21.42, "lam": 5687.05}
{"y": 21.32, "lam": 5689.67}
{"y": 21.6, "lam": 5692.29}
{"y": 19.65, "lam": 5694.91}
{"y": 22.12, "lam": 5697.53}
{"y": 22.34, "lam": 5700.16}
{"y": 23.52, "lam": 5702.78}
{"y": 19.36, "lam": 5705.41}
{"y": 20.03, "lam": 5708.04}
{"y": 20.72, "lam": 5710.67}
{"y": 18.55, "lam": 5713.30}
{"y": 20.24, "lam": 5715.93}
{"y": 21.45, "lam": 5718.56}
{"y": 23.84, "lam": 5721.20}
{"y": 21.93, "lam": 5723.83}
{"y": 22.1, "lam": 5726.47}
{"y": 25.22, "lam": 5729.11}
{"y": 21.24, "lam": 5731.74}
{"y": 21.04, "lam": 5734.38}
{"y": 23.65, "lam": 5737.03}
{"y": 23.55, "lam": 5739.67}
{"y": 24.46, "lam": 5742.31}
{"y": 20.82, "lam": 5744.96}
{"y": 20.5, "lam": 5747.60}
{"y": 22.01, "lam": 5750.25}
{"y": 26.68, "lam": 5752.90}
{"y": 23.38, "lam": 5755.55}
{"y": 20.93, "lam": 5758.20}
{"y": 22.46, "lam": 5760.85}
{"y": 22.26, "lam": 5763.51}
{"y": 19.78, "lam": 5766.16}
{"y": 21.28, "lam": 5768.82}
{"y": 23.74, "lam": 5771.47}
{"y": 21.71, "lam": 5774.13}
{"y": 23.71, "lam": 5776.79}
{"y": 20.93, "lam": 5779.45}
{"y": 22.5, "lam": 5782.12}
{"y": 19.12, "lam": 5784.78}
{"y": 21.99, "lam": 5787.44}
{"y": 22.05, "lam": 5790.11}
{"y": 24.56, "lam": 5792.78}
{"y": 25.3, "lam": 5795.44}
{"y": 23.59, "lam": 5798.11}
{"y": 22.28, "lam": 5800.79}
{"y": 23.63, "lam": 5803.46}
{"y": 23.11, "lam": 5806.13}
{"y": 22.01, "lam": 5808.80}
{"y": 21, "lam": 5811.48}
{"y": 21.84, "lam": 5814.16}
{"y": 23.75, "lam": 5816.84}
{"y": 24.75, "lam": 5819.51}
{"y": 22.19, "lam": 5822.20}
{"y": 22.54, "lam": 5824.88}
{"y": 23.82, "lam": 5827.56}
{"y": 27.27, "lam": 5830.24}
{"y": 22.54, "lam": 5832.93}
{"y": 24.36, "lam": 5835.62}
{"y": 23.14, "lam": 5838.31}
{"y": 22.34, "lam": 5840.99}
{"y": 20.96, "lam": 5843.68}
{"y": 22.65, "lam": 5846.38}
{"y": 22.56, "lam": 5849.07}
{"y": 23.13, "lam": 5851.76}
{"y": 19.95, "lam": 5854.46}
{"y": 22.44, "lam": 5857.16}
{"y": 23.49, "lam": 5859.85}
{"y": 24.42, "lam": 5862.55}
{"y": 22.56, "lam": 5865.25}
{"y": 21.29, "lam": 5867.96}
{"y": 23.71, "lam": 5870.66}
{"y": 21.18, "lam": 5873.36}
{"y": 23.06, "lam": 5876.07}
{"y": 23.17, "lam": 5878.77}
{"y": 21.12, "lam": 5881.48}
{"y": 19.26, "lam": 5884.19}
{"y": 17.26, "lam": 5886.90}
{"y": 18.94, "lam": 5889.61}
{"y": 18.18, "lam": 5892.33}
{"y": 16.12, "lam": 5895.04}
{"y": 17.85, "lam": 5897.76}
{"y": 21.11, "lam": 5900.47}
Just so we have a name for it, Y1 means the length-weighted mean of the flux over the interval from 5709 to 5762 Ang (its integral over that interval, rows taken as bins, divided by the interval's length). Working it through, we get 22.2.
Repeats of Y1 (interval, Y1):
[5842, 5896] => 21.3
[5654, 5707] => 21.5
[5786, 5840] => 23.3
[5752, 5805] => 22.6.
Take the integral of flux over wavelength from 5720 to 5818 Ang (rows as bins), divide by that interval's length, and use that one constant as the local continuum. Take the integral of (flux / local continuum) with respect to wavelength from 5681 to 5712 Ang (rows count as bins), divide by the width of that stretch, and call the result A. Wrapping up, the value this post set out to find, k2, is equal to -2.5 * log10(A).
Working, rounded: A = 0.95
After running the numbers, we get 0.06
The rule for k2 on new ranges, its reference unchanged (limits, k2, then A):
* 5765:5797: 0.01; 0.99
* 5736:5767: 0.00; 1.00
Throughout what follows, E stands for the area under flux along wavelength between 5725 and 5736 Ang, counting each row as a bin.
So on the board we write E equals 247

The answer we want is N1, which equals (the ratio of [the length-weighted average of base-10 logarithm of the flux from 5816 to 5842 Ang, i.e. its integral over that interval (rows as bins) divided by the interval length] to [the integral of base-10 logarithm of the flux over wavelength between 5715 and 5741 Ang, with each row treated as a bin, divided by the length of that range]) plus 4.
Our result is 5.02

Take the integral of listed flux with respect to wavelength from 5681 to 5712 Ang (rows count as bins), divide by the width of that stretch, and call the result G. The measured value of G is 21.3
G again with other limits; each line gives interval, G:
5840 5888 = 21.9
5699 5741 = 21.8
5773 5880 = 22.8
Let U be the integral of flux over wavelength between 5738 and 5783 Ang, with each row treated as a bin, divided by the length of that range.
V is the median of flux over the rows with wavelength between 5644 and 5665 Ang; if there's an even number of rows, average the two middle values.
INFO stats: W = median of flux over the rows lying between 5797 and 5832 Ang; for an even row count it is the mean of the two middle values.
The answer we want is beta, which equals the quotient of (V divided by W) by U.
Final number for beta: 0.041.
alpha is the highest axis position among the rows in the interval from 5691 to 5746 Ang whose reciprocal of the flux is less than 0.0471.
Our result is 5742.31 Ang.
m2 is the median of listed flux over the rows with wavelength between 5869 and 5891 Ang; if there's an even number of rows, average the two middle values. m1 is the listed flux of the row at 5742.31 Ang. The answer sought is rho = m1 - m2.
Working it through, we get 3.3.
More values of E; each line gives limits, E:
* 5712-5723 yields 232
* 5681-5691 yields 217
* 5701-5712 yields 231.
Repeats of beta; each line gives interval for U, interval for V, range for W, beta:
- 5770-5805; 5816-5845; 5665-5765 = 0.046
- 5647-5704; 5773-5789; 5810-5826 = 0.045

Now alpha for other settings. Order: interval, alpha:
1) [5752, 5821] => 5819.51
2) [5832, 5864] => 5862.55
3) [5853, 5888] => 5878.77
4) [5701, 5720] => 5718.56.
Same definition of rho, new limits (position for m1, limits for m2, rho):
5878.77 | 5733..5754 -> 0.4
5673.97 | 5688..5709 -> -1.7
